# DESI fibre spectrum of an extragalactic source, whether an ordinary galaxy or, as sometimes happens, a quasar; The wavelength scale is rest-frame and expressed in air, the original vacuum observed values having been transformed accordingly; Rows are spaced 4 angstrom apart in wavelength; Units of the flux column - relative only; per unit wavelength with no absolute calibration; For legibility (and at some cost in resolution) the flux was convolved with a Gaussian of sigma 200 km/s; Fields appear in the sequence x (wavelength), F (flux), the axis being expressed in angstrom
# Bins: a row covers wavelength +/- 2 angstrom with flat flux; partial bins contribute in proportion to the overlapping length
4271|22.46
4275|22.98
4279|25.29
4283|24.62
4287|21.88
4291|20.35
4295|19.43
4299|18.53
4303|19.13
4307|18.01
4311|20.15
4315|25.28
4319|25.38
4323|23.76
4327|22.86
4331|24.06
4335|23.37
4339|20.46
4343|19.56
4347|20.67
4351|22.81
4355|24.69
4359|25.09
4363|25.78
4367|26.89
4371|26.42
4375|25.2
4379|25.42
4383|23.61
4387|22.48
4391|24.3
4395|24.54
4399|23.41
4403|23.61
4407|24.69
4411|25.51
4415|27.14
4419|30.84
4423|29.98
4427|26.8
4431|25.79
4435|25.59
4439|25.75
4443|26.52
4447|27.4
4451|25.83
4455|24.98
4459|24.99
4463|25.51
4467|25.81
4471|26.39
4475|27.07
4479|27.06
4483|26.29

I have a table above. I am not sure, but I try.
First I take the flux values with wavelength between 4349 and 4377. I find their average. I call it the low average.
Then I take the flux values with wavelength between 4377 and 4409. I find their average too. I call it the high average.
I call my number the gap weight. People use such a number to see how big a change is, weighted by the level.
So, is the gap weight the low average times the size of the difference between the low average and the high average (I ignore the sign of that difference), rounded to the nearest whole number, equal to 32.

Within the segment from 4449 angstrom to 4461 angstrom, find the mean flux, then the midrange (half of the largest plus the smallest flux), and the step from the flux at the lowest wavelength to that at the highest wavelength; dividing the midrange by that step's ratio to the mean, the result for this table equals -764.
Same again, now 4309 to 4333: 137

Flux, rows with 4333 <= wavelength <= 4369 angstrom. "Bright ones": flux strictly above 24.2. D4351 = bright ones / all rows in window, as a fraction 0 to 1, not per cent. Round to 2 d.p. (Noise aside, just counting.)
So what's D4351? 0.44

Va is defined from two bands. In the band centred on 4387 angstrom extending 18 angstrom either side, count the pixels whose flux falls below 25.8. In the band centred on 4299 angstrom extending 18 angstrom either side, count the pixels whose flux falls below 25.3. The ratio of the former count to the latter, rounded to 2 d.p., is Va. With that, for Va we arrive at 0.89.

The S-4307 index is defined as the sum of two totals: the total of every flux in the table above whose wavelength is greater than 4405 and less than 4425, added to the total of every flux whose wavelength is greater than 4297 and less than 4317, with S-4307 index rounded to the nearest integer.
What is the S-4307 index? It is 239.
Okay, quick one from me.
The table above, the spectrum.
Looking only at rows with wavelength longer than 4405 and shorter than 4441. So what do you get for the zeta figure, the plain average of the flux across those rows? 26.9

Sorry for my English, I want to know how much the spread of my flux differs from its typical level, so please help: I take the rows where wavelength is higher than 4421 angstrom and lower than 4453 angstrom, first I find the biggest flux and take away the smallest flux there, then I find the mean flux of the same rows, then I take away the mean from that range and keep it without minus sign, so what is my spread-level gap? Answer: 22.3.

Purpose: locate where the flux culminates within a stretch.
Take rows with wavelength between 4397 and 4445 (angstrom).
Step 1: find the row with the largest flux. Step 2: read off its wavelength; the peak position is 4419 angstrom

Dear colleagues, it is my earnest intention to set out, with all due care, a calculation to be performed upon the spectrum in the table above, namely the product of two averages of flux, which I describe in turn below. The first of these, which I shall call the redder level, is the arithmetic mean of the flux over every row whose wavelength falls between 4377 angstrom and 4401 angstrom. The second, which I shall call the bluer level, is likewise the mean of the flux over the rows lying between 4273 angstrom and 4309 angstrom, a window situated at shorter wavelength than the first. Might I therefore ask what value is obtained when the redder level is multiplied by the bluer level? 506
